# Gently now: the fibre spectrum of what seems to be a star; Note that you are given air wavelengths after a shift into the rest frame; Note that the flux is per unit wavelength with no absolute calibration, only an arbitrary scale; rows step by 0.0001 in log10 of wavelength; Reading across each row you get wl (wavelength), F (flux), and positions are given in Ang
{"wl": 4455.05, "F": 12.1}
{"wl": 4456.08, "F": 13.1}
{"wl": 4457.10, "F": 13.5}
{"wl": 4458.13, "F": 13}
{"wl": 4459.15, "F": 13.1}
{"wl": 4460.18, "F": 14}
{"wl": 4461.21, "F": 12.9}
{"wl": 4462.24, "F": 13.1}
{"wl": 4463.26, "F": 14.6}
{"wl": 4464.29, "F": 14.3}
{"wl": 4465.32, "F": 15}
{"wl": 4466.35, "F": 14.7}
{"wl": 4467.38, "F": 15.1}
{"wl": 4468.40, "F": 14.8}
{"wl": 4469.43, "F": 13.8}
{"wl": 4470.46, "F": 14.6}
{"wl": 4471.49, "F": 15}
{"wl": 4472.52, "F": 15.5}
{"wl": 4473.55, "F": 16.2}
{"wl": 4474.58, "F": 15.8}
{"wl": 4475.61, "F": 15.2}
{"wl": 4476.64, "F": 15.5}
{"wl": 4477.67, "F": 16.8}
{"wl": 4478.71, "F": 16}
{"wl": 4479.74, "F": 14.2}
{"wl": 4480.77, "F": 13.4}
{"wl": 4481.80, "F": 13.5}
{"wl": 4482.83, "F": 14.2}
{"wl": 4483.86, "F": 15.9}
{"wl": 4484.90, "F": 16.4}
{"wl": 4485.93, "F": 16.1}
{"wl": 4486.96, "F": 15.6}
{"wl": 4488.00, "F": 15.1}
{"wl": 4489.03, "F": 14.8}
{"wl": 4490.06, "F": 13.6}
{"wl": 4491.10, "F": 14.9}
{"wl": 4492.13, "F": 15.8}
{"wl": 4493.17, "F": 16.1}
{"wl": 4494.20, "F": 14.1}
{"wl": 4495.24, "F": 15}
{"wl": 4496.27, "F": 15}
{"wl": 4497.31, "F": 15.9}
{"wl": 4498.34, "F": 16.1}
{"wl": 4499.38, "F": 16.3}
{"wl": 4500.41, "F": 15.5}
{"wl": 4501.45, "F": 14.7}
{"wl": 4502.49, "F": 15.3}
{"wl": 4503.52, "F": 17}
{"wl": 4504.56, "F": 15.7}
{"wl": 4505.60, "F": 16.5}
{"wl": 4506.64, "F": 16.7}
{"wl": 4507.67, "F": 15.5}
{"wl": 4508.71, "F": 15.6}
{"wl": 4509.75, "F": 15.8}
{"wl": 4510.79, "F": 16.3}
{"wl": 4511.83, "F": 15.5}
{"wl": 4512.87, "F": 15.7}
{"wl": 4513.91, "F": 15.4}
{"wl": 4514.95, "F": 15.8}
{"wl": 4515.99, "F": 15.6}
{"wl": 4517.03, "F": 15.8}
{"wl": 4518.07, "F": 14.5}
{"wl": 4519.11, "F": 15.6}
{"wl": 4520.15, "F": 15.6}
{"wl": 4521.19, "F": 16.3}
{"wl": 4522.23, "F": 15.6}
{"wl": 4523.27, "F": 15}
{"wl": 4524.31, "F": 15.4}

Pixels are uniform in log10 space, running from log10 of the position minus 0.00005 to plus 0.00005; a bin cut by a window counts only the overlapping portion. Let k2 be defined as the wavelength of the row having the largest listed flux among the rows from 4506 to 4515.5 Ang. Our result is 4506.64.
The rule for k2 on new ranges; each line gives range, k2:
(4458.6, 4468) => 4467.38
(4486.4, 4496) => 4493.17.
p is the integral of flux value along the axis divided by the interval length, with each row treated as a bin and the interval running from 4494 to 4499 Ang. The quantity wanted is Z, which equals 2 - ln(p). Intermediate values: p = 15.31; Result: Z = -0.73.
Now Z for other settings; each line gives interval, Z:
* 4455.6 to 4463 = -0.59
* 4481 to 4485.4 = -0.70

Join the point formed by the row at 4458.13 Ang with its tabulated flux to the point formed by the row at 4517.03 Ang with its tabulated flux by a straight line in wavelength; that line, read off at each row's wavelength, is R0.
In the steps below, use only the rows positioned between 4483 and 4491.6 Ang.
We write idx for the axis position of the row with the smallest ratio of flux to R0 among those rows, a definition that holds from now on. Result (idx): 4490.06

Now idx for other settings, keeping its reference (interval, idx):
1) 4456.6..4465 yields 4461.21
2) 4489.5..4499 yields 4490.06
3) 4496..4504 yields 4501.45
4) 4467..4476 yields 4469.43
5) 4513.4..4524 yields 4518.07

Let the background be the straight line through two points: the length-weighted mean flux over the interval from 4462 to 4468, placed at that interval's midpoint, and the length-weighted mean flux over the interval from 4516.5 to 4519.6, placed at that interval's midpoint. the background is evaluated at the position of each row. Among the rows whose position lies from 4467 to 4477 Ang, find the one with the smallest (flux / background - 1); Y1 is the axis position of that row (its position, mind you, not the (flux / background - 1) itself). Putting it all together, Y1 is 4469.43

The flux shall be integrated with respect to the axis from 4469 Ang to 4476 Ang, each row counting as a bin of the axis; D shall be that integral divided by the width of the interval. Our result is 15.2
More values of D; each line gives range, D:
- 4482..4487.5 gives 15.5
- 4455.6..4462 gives 13.3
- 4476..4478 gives 16.0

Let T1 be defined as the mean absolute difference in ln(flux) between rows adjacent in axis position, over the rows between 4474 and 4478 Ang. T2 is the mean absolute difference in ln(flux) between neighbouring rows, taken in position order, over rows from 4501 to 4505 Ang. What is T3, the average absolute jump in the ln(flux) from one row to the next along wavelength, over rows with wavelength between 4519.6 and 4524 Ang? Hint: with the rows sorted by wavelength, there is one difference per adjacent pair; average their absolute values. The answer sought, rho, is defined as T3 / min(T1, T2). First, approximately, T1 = 0.046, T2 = 0.075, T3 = 0.042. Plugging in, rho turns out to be 0.92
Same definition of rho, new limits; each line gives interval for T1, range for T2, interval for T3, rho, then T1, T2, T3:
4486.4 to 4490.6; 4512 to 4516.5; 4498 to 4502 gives 2.01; 0.046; 0.019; 0.039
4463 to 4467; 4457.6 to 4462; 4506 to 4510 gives 1.06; 0.030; 0.052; 0.031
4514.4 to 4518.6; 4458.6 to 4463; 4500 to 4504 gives 1.78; 0.037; 0.055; 0.066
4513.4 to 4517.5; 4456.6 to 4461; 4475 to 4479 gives 2.91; 0.017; 0.037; 0.050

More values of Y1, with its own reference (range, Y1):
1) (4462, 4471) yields 4462.24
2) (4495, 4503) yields 4501.45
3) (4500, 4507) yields 4501.45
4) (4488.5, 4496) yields 4490.06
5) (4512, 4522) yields 4518.07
